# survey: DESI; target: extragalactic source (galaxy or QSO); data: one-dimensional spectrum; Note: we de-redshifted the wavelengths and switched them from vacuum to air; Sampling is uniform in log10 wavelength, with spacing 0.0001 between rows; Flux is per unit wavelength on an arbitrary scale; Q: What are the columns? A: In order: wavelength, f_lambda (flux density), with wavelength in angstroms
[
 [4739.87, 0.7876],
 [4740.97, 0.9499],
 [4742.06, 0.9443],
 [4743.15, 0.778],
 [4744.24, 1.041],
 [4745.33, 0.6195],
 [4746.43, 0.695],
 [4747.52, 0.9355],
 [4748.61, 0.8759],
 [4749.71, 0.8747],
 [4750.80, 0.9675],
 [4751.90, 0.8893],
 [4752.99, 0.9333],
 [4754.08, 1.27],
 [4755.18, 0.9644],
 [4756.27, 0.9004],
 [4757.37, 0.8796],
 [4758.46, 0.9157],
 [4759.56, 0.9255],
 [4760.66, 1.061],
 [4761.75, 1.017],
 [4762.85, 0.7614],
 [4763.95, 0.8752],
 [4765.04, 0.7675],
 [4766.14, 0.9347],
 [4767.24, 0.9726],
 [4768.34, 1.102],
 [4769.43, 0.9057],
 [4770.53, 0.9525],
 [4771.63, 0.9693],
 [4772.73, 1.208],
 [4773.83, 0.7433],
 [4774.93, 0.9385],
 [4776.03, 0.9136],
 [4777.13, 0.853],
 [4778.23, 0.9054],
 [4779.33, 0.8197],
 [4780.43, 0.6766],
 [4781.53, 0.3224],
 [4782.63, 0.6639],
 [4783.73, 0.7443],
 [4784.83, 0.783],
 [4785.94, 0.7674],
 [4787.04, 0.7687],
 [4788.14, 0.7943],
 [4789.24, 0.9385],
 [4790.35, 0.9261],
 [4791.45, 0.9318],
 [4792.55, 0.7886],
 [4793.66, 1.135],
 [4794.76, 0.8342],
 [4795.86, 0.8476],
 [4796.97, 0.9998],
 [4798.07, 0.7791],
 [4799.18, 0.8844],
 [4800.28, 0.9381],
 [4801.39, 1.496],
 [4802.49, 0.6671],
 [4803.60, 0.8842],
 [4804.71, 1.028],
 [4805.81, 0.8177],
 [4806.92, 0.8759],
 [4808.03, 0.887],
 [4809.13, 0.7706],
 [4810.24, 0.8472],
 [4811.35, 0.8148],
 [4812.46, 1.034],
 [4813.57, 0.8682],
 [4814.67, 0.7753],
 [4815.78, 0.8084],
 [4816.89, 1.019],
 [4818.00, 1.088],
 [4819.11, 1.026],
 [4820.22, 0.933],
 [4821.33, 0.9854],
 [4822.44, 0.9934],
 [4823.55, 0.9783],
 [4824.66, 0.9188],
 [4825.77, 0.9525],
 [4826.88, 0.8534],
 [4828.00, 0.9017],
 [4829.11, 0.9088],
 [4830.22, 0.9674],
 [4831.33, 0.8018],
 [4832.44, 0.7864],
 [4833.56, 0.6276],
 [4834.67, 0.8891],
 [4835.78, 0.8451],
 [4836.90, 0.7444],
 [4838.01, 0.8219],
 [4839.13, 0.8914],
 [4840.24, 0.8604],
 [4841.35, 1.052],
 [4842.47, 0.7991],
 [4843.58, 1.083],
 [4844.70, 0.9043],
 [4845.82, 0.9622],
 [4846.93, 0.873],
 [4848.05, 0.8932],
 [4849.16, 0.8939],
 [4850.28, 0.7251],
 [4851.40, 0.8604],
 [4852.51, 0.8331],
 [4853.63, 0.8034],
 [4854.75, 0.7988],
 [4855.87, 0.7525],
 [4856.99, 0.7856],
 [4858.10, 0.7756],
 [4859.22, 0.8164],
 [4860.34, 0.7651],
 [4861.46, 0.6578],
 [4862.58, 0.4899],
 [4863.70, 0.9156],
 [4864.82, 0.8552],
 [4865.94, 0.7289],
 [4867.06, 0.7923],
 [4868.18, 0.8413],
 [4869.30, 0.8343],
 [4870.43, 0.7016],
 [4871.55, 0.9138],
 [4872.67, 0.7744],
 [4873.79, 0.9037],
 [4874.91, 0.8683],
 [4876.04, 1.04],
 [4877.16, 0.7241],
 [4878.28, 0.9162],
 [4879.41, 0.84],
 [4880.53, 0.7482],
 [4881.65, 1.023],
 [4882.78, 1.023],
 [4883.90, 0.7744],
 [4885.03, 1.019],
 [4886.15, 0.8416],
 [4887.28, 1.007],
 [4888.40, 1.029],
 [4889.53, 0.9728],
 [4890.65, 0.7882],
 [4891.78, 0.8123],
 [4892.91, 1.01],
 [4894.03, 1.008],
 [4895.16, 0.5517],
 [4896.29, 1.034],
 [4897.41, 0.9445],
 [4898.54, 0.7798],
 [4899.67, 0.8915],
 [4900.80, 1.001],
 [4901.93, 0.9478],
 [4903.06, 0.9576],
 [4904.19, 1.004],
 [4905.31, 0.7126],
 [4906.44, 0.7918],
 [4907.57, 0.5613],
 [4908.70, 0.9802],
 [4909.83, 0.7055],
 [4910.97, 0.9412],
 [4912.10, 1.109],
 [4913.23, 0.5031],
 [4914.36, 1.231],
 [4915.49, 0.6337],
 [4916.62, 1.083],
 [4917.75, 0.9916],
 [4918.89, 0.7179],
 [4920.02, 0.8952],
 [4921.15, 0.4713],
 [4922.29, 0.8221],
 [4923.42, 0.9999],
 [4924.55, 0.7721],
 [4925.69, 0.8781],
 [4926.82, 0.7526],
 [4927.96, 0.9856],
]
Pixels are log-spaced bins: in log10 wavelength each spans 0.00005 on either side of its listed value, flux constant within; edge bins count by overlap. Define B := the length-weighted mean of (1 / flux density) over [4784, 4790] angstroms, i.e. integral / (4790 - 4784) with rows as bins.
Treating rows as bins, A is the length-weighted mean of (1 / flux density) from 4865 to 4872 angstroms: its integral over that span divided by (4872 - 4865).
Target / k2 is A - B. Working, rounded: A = 1.25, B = 1.24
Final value 0.01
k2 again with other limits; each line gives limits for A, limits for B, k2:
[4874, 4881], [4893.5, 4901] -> -0.01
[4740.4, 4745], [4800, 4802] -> 0.25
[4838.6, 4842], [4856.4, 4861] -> -0.20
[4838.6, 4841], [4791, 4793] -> -0.04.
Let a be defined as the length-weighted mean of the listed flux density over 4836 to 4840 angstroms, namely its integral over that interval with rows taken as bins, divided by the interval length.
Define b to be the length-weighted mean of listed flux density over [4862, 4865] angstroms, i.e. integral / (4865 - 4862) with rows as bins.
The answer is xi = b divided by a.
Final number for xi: 0.90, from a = 0.82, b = 0.74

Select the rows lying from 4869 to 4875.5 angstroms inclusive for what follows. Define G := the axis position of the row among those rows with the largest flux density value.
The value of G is 4871.55 angstroms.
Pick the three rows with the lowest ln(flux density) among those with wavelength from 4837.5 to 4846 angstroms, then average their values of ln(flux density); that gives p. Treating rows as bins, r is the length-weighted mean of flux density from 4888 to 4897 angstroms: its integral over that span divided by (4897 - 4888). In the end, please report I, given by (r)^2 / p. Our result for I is -4.3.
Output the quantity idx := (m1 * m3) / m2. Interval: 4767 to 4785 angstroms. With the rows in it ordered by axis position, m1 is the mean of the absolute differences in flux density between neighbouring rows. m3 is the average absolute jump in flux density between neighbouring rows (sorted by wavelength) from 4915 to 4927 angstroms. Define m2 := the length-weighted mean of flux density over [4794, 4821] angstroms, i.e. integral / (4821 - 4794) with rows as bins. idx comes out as 0.0405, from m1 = 0.154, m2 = 0.92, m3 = 0.24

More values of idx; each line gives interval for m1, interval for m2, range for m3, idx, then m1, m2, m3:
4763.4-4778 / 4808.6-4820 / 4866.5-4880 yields 0.0206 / 0.141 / 0.91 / 0.13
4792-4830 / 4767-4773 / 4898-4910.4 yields 0.0229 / 0.143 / 1.01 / 0.16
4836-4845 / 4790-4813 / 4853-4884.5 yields 0.0202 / 0.155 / 0.91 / 0.12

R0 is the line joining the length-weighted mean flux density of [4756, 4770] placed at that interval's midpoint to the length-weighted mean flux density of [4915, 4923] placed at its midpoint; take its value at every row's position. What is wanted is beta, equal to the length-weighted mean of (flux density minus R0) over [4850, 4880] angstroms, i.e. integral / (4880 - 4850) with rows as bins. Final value -0.04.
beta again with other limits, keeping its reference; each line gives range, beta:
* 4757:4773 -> 0.02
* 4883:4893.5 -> 0.09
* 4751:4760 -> 0.03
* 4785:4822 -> 0.01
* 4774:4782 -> -0.14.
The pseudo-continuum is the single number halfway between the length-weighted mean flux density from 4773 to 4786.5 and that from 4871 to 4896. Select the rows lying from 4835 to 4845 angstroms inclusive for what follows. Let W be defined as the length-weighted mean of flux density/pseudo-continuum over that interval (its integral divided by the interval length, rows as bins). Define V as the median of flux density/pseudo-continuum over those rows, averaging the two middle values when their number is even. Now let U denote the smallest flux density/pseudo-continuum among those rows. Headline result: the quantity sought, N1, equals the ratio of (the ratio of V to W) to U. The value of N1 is 1.08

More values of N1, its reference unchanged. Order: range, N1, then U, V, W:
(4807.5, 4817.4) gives 1.05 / 0.927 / 1.02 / 1.05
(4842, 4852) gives 1.15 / 0.873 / 1.07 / 1.07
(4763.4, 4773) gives 1.08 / 0.924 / 1.15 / 1.15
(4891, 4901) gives 1.61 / 0.664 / 1.14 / 1.07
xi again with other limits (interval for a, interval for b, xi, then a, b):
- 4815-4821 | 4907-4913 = 0.87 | 0.97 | 0.84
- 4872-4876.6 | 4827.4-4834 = 0.93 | 0.90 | 0.84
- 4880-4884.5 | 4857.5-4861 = 0.88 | 0.89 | 0.78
